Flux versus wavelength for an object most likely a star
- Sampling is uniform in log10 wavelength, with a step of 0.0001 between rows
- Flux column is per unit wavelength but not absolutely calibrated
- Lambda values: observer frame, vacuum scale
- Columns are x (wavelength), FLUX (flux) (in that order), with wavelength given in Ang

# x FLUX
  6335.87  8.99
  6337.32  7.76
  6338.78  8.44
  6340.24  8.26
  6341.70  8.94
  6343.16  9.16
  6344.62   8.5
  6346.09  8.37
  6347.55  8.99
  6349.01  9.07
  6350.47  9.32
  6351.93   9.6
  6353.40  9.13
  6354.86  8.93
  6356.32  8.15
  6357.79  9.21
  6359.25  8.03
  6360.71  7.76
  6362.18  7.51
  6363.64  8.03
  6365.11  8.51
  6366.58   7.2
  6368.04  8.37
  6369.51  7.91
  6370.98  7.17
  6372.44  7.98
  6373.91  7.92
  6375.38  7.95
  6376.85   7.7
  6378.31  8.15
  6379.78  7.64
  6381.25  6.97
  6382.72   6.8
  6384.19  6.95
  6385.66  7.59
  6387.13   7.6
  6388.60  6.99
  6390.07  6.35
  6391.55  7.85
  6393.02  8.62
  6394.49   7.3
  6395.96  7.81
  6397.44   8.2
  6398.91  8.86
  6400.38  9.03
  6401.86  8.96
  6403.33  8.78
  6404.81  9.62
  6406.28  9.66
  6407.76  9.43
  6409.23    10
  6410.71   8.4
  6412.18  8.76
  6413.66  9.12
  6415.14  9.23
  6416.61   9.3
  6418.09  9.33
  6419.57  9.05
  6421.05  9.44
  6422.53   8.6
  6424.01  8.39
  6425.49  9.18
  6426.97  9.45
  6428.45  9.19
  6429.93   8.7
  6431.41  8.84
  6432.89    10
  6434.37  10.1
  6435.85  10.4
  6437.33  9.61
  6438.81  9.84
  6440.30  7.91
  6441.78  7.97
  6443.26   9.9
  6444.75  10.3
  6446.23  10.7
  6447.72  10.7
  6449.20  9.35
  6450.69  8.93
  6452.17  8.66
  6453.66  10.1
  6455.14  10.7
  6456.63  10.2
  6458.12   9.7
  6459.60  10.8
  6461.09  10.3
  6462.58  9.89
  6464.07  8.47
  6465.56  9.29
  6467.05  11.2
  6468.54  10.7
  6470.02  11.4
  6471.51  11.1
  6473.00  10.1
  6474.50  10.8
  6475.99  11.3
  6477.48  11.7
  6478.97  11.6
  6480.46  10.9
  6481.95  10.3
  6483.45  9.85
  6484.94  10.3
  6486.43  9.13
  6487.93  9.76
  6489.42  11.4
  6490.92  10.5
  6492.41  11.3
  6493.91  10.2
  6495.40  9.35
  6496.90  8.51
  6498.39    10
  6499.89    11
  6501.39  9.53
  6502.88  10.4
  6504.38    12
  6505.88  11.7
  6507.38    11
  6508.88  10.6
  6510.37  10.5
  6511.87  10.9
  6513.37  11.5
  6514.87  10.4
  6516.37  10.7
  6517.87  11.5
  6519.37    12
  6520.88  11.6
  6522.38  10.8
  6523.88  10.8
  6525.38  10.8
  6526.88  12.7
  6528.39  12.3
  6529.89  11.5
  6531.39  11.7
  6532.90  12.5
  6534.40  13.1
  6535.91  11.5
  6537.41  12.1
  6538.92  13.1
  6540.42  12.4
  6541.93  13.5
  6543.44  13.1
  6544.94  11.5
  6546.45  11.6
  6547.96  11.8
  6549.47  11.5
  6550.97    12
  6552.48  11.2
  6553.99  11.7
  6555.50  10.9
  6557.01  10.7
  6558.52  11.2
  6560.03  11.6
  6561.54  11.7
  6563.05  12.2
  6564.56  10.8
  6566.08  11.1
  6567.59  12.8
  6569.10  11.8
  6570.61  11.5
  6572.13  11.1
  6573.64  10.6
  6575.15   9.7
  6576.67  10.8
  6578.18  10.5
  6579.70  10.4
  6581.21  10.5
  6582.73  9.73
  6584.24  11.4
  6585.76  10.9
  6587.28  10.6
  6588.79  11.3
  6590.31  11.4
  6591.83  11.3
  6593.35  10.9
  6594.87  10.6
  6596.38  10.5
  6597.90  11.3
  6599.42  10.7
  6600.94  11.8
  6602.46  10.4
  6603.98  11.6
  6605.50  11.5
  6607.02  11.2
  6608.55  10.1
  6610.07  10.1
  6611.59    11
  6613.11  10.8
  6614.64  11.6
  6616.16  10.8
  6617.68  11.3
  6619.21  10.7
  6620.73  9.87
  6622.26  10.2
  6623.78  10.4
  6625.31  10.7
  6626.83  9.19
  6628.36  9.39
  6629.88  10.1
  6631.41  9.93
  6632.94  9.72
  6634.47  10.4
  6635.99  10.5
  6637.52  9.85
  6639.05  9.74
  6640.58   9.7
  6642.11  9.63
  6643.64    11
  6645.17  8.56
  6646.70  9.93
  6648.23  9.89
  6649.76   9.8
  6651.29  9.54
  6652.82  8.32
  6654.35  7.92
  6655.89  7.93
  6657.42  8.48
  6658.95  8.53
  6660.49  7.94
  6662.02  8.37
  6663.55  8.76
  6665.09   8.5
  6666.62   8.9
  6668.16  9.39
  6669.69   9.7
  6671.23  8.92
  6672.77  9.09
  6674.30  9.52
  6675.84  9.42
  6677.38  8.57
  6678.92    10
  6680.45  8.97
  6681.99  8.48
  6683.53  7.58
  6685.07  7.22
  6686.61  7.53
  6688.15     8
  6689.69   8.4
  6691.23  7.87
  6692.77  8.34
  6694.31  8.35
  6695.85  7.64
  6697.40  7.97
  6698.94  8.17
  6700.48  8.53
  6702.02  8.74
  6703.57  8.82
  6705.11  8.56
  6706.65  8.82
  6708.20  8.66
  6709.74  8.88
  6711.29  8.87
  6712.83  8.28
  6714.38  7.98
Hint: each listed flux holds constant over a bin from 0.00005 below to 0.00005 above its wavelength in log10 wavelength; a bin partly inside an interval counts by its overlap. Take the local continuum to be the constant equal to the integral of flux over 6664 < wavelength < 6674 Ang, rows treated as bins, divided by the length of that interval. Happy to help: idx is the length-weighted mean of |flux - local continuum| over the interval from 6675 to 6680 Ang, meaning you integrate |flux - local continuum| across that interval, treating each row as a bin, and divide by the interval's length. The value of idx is 0.6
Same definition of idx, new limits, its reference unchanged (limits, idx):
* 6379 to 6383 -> 1.9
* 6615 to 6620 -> 1.9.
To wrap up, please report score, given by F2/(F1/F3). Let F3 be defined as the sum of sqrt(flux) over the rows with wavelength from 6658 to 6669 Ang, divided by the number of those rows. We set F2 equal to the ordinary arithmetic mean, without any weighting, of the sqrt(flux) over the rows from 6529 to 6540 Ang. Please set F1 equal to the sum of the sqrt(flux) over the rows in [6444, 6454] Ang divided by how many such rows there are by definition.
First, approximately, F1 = 3.13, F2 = 3.49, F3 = 2.94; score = 3.3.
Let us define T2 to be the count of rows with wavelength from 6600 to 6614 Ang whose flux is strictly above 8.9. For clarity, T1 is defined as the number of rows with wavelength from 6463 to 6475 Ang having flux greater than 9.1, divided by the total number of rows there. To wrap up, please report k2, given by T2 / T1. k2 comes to 10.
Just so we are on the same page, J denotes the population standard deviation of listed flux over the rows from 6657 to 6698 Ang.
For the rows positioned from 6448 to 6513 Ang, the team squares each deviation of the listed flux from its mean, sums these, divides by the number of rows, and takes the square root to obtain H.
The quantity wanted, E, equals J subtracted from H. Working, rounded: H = 0.89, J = 0.69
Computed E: 0.20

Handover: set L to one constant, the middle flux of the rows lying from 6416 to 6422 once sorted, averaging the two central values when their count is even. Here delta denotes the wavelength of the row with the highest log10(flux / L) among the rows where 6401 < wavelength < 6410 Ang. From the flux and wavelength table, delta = 6409.23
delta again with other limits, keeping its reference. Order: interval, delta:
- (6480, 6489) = 6480.46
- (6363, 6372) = 6365.11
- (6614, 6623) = 6614.64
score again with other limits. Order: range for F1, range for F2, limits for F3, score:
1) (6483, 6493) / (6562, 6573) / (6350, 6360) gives 3.2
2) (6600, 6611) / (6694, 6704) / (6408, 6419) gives 2.6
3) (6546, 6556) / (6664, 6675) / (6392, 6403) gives 2.6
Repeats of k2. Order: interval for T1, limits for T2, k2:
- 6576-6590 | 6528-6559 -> 21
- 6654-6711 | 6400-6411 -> 44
